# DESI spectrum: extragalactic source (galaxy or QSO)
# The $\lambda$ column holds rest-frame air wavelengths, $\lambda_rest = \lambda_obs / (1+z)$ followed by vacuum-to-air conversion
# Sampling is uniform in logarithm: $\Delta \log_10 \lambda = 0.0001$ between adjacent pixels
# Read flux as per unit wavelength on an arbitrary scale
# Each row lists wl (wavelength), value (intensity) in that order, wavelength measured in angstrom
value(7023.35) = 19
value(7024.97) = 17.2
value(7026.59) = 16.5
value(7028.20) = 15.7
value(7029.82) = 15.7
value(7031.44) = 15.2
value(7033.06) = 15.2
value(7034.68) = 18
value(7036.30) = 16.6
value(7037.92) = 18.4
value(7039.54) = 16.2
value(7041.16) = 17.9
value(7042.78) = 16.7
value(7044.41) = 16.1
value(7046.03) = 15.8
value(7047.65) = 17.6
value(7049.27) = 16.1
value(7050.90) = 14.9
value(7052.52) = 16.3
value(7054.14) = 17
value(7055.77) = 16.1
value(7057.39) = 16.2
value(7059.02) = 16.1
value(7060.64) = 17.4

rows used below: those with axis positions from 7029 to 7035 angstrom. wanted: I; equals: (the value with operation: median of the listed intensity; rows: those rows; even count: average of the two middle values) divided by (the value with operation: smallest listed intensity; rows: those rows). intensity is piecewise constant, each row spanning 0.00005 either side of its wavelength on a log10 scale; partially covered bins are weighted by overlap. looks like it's 1.02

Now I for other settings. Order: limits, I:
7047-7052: 1.08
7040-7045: 1.04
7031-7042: 1.09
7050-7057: 1.09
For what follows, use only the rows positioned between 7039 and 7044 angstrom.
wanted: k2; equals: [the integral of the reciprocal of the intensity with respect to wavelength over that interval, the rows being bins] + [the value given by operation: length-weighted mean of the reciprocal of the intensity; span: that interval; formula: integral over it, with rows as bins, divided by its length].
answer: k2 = 0.36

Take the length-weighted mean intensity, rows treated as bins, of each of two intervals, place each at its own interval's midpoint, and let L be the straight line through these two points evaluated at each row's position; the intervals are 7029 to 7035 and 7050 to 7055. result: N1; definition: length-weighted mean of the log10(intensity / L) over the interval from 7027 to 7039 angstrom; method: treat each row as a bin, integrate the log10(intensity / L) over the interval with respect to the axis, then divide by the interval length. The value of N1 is 0.013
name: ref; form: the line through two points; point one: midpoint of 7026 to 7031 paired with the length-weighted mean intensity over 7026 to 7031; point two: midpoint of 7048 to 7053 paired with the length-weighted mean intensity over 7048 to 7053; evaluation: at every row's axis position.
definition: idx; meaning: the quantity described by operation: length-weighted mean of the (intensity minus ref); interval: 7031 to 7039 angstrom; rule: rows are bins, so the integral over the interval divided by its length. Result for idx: 0.8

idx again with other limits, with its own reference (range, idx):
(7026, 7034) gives -0.2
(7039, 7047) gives 0.7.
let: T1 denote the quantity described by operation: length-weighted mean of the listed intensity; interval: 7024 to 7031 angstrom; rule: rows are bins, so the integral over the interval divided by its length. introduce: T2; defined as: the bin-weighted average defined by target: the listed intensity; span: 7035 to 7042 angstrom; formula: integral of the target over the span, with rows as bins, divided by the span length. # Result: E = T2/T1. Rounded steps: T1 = 16.28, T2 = 17.3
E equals 1.06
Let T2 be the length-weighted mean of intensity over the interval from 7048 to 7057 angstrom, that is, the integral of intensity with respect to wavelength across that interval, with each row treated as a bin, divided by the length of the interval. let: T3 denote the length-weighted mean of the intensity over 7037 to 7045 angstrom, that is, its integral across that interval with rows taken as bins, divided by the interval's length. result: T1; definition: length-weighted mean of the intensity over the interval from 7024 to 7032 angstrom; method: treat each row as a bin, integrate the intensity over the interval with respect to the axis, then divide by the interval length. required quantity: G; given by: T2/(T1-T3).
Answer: -17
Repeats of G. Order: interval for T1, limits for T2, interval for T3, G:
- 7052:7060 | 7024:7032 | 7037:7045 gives -23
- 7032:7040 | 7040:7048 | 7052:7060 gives 35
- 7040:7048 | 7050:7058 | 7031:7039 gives 1160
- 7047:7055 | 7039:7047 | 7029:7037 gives 74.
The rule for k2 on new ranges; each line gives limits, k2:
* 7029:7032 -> 0.26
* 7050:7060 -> 0.68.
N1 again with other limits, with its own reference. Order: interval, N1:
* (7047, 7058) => 0.006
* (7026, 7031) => 0.002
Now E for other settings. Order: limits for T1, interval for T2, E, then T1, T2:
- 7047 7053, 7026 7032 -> 0.98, 16.18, 15.8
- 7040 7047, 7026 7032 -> 0.95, 16.62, 15.8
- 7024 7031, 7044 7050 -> 1.01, 16.28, 16.4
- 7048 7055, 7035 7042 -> 1.07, 16.17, 17.3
